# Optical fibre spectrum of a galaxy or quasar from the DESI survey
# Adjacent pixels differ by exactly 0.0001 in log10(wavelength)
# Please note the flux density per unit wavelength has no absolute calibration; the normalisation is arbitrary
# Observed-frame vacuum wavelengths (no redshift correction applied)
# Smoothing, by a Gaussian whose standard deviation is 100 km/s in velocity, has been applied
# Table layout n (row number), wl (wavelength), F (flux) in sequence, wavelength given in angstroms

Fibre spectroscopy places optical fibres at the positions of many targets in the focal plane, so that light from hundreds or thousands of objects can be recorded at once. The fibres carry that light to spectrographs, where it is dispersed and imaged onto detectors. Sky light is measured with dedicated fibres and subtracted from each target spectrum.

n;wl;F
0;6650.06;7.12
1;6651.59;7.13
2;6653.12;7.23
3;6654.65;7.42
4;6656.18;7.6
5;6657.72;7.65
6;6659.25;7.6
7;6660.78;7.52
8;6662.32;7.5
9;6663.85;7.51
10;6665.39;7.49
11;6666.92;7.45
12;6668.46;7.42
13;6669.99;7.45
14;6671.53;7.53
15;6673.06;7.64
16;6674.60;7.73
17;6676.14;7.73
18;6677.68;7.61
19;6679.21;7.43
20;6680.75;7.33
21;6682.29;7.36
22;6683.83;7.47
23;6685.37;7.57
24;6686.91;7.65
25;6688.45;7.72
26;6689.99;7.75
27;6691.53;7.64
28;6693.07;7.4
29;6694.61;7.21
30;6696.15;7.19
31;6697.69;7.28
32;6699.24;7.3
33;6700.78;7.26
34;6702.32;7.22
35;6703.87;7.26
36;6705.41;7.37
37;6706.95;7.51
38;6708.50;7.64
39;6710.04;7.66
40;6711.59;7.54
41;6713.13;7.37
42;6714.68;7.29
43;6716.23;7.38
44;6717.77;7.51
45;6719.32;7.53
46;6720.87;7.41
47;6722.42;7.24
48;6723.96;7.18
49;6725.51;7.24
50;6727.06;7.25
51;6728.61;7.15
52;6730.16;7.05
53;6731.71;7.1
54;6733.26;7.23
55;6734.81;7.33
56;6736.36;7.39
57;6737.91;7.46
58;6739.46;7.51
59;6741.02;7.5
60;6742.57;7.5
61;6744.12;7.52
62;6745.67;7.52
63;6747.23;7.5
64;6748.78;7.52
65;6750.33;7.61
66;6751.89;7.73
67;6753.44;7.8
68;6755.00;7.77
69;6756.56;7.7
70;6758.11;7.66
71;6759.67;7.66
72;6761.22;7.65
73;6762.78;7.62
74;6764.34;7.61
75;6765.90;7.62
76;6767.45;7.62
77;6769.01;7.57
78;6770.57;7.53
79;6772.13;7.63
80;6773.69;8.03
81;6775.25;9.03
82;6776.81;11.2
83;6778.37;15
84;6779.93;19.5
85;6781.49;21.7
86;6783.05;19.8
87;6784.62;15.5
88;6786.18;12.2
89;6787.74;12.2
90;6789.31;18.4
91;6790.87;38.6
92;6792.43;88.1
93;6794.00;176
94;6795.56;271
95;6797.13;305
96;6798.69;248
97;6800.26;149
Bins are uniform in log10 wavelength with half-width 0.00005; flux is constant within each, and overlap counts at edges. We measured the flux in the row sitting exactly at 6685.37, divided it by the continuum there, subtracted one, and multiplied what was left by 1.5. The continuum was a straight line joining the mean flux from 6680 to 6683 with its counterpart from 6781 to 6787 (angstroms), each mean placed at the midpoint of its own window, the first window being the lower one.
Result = -0.03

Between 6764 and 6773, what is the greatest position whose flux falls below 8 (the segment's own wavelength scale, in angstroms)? 6772.13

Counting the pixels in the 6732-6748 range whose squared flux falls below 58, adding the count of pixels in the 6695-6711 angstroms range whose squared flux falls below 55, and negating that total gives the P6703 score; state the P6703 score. -17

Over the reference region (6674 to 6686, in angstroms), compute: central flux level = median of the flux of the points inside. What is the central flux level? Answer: 7.52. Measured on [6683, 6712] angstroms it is 7.47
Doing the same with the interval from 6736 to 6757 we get 7.52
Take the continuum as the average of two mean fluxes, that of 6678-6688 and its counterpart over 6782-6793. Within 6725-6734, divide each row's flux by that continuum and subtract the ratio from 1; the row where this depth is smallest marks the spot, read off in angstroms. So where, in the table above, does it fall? 6727.06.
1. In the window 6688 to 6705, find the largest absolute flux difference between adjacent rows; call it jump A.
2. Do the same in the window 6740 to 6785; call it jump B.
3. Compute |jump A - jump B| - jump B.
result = -0.240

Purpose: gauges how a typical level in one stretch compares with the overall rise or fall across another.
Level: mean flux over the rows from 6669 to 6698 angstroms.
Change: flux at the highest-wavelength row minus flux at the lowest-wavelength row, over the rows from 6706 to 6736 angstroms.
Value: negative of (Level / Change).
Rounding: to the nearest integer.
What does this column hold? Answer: 42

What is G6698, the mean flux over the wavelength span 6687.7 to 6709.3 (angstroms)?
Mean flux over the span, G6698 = 7.41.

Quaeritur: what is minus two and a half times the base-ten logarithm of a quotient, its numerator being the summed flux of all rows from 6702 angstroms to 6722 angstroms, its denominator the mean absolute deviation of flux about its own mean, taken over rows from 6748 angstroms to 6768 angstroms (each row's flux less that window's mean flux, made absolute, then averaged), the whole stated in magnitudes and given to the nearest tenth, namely -8.1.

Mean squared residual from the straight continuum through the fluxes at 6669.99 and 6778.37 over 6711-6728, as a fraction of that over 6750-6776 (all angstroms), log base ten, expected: -0.48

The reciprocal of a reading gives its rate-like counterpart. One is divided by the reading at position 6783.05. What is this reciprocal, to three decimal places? 0.051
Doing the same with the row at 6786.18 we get 0.082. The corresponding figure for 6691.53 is 0.131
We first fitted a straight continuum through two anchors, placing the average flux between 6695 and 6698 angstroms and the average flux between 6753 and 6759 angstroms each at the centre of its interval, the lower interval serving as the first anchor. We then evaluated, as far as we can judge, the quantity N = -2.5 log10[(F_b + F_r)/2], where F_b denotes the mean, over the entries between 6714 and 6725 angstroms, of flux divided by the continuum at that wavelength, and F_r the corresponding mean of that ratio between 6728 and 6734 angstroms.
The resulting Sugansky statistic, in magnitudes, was 0.033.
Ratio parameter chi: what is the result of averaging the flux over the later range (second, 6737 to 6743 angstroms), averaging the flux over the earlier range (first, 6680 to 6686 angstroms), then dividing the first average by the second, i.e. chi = 0.992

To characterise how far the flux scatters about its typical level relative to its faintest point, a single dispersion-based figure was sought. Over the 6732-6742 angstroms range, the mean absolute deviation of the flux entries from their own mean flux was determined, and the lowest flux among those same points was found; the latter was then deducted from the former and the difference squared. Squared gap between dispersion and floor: 51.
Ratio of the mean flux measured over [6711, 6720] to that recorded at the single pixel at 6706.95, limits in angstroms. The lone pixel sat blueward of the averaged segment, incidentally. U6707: 0.99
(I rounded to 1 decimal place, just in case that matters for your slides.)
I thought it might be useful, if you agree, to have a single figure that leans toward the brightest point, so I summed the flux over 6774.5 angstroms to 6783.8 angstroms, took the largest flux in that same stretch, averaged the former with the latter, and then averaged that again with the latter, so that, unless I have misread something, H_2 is 40.3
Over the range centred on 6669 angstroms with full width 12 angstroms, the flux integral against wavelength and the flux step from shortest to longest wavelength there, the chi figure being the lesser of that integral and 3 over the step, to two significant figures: 14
